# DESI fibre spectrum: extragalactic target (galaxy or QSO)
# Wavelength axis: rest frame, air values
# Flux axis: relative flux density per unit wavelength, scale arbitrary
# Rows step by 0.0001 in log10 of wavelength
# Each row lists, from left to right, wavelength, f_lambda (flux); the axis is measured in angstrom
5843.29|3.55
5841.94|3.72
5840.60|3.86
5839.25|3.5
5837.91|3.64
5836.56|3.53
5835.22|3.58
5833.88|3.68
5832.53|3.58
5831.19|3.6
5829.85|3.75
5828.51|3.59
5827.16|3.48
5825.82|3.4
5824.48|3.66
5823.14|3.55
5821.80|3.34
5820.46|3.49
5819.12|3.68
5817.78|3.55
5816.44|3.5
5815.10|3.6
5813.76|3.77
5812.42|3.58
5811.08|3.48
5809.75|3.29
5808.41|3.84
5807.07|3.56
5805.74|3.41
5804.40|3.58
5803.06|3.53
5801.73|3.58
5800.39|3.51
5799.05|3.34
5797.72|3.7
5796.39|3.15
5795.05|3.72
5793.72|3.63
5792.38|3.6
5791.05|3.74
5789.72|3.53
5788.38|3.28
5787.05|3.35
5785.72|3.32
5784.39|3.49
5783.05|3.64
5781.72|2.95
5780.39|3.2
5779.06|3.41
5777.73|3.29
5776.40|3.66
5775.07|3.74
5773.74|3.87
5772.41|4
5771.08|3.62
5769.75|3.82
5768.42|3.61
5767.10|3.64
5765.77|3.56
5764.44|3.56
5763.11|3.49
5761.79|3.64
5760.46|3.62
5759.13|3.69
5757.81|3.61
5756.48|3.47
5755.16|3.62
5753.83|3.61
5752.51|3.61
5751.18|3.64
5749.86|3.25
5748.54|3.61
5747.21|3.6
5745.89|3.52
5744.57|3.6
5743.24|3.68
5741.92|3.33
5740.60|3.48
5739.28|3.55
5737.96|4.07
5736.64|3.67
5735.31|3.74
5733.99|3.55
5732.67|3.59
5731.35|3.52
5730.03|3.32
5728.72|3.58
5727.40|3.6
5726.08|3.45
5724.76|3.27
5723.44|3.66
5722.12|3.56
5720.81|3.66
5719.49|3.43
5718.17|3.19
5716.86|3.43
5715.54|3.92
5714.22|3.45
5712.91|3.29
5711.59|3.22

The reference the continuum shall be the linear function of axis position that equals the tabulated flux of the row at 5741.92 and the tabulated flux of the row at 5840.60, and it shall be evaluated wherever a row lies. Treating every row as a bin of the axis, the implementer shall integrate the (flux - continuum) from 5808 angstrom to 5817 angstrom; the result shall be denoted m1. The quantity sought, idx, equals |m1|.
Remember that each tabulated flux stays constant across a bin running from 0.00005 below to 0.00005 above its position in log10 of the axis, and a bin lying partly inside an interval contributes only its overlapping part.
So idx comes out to 1.22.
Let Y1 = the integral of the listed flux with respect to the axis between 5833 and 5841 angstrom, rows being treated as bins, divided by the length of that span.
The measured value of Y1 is 3.62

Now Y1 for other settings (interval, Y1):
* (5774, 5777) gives 3.72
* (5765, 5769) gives 3.61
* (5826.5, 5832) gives 3.60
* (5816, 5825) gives 3.54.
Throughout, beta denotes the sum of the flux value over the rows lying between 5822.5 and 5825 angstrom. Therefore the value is 7.21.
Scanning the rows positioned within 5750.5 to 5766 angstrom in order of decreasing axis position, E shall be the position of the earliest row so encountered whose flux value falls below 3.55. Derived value 5763.11 angstrom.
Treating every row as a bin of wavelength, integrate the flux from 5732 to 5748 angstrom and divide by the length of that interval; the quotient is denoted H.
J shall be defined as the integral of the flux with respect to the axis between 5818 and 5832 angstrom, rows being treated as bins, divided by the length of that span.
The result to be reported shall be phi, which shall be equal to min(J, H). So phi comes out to 3.56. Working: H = 3.61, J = 3.56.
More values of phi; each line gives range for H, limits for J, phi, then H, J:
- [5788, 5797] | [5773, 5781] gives 3.53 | 3.53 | 3.54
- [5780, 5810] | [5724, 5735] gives 3.48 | 3.48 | 3.50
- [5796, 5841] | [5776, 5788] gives 3.36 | 3.56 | 3.36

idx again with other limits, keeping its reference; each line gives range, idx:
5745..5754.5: 1.69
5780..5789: 2.13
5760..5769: 1.23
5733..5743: 3.19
